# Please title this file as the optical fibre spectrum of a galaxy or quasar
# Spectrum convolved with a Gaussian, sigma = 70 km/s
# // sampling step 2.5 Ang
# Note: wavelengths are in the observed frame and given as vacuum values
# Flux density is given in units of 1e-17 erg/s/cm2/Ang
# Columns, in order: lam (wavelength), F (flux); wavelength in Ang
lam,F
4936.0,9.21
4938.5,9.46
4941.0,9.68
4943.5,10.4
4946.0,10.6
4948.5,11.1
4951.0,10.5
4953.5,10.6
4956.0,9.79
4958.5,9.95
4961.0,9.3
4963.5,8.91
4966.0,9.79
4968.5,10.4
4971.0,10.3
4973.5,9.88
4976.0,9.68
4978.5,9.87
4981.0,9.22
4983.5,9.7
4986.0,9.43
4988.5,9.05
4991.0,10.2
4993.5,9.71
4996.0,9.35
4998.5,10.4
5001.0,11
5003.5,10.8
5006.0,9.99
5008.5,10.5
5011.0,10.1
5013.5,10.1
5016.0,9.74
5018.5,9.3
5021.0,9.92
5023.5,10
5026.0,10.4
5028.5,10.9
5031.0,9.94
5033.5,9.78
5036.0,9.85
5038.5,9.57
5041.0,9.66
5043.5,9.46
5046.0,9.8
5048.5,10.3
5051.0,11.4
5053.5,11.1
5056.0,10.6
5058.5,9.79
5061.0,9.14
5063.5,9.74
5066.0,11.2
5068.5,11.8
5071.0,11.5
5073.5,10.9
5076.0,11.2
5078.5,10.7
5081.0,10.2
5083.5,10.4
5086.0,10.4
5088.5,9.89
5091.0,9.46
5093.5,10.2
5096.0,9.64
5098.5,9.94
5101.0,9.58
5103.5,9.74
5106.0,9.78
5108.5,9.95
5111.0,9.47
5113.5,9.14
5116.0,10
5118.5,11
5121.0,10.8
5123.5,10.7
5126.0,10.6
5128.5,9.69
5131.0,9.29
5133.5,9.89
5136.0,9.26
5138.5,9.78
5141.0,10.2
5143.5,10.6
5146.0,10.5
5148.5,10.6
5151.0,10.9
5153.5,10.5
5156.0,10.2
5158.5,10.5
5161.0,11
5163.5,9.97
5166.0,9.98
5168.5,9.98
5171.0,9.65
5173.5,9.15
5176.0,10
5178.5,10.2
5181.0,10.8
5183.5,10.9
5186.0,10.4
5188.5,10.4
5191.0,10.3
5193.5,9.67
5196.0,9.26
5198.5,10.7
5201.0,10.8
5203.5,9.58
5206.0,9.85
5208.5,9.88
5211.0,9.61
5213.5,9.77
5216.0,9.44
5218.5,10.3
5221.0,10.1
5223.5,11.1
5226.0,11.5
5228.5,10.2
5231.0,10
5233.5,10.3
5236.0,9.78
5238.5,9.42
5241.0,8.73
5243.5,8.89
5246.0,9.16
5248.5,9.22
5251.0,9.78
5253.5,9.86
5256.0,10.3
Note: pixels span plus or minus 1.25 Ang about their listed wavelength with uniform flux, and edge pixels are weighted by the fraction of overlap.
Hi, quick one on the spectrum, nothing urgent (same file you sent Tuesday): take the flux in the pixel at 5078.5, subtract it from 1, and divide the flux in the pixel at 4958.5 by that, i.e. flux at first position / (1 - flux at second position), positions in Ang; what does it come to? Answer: -1.03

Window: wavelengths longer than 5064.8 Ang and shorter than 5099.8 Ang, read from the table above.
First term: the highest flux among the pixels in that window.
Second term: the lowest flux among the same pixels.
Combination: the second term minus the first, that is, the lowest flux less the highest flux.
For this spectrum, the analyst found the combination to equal -2.34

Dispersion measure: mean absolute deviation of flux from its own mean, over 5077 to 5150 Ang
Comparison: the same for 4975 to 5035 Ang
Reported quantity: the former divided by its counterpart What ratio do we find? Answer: 1.1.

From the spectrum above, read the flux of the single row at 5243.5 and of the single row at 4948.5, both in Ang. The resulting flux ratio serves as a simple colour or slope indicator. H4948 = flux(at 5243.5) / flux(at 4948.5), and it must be 0.80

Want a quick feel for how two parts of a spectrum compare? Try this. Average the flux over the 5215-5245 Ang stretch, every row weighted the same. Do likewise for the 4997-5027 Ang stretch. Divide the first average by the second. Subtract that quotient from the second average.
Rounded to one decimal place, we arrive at 9.2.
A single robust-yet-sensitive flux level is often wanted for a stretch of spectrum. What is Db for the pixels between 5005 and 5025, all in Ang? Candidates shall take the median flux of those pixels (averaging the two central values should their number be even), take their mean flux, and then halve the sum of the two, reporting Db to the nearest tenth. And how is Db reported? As 10.0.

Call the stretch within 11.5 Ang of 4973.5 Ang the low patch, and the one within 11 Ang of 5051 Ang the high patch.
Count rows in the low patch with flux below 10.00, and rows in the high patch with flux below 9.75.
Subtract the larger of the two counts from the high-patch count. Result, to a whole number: -4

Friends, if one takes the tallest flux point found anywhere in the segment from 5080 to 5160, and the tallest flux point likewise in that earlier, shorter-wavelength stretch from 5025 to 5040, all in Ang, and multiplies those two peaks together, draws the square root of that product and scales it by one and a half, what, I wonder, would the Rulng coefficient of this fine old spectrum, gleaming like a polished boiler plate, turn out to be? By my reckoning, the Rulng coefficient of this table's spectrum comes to 16.4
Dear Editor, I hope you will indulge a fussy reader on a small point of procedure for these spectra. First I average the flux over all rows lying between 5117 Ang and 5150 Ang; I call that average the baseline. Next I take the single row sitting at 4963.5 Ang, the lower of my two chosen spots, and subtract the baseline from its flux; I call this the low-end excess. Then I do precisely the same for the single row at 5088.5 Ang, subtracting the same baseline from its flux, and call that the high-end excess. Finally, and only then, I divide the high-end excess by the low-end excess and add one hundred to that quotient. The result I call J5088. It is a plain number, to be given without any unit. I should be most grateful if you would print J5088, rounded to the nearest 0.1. 100.3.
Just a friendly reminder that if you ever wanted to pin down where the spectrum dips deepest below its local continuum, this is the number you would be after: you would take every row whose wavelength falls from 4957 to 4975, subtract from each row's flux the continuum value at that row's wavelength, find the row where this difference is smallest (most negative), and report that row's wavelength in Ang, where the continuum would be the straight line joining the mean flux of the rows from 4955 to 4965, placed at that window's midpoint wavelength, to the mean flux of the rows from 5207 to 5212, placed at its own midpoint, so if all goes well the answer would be 4963.5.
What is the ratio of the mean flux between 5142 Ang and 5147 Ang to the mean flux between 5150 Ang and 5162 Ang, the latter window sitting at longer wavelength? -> 0.99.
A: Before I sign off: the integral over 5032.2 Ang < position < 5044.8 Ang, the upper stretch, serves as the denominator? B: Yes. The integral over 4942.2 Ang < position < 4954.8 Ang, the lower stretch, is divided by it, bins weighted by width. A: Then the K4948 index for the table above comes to 1.10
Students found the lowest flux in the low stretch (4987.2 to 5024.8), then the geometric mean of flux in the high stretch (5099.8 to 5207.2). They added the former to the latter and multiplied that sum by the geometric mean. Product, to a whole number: 194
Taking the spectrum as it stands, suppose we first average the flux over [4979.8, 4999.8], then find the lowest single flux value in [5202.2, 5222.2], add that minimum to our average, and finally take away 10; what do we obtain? 9.1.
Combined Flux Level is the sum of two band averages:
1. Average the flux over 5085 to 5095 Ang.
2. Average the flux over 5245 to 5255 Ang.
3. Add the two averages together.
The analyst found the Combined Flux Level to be 19.5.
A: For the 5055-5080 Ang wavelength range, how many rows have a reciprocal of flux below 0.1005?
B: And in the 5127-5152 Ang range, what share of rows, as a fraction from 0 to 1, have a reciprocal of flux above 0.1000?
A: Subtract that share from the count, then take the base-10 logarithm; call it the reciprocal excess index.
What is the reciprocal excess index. 0.81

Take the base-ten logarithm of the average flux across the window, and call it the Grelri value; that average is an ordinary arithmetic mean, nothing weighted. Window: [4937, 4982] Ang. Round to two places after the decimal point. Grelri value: 1.00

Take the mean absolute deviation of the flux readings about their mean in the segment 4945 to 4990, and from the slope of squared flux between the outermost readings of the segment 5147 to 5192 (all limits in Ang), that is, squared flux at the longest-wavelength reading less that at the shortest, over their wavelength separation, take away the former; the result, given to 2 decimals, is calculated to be -0.61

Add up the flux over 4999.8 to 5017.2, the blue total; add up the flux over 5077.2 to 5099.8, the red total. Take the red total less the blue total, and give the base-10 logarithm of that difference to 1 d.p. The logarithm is 1.3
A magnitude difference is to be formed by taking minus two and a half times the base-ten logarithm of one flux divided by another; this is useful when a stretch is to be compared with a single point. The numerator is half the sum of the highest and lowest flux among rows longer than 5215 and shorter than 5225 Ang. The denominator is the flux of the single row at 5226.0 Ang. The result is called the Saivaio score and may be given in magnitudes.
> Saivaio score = 0.12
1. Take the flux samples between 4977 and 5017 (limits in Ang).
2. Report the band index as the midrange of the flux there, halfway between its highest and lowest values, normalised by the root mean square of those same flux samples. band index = 1.01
